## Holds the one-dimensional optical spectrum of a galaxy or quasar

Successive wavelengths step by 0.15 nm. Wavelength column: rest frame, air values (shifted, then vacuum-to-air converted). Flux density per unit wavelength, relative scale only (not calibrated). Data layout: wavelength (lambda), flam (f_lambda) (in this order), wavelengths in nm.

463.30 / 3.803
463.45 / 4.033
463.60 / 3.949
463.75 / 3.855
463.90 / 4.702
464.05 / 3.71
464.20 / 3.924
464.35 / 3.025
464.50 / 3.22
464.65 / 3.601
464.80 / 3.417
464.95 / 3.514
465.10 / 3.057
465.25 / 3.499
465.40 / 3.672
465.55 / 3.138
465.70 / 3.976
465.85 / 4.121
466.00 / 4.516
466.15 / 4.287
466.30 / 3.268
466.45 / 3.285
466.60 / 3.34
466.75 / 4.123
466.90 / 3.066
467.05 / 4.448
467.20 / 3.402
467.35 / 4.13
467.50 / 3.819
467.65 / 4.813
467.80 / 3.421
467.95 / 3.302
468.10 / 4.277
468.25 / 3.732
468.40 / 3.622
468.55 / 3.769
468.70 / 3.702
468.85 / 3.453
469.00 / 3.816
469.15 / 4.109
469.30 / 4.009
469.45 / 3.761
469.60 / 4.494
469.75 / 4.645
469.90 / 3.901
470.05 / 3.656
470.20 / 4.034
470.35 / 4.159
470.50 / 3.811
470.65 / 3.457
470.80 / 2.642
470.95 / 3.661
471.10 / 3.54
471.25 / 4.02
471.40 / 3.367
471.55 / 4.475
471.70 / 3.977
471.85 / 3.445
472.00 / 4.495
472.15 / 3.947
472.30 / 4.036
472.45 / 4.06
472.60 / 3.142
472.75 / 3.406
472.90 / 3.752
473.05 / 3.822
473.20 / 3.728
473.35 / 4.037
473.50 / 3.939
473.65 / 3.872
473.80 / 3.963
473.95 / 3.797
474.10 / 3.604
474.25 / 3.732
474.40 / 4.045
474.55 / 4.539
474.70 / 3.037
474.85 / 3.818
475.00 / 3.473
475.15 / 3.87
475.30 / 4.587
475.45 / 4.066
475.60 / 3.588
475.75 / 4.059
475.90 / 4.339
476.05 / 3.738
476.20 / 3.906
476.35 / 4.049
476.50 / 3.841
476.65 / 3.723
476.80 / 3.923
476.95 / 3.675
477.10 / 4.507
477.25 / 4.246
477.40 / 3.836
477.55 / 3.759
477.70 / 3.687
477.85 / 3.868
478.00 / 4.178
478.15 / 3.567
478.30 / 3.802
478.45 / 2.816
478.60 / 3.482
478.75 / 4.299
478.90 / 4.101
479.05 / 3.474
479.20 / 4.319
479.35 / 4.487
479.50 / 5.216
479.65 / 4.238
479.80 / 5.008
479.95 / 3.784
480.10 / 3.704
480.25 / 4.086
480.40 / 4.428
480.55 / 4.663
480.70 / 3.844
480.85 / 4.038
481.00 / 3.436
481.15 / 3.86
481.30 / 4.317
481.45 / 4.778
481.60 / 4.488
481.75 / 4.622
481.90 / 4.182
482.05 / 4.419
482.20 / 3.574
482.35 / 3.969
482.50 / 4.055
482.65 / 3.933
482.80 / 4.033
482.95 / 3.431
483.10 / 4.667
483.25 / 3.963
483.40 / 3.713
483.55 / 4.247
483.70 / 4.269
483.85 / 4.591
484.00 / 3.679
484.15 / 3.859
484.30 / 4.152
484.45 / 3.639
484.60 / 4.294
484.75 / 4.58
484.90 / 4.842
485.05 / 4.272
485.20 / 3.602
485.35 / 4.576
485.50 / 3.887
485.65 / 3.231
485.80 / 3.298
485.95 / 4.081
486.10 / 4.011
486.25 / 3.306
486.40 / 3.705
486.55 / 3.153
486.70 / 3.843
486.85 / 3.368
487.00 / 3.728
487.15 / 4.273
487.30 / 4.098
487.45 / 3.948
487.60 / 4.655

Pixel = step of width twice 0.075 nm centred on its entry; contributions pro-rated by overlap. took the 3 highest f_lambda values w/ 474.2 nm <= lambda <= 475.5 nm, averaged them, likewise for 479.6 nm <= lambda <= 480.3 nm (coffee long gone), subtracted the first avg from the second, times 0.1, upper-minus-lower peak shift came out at 0.00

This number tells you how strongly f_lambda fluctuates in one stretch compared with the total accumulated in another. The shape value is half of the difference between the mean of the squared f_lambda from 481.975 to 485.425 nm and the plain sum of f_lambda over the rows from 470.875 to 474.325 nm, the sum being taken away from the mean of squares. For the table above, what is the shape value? -35.4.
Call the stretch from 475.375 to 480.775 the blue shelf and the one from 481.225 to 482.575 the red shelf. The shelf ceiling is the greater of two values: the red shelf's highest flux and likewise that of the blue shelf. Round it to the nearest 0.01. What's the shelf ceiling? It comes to 5.22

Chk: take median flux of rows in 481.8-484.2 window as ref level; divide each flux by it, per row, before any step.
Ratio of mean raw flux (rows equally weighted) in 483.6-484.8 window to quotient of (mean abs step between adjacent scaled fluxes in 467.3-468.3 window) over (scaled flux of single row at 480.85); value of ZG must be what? 23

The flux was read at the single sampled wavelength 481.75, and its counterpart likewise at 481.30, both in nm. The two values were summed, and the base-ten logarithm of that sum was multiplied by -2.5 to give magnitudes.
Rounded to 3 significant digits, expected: -2.38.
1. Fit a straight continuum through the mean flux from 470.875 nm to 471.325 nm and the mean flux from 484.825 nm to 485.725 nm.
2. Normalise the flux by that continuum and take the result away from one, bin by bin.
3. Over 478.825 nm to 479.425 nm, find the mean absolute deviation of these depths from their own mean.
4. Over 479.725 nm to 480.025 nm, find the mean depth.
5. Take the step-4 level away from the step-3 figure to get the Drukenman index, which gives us 0.19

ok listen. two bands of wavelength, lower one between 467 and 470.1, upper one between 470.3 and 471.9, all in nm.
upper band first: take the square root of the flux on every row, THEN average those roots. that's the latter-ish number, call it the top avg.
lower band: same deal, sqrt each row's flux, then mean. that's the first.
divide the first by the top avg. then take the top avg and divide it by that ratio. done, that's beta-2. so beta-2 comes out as 1.86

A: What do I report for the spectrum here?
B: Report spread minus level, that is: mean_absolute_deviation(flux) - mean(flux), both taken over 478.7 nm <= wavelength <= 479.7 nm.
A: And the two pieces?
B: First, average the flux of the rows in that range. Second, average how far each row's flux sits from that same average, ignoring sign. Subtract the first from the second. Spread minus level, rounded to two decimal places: -3.99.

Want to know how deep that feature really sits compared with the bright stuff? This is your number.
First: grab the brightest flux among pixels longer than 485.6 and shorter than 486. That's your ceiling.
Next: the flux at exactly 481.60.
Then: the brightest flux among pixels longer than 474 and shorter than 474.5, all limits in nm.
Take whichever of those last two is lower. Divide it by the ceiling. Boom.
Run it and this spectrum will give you 0.99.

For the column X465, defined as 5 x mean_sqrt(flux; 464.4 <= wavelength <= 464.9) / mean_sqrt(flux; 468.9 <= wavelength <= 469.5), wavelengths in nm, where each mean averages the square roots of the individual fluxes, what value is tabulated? 4.66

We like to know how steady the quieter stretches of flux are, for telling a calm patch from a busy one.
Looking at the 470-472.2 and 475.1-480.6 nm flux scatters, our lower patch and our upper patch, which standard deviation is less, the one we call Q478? 0.45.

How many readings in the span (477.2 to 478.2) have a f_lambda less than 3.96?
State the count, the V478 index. 5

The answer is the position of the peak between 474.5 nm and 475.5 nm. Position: 475.30 nm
